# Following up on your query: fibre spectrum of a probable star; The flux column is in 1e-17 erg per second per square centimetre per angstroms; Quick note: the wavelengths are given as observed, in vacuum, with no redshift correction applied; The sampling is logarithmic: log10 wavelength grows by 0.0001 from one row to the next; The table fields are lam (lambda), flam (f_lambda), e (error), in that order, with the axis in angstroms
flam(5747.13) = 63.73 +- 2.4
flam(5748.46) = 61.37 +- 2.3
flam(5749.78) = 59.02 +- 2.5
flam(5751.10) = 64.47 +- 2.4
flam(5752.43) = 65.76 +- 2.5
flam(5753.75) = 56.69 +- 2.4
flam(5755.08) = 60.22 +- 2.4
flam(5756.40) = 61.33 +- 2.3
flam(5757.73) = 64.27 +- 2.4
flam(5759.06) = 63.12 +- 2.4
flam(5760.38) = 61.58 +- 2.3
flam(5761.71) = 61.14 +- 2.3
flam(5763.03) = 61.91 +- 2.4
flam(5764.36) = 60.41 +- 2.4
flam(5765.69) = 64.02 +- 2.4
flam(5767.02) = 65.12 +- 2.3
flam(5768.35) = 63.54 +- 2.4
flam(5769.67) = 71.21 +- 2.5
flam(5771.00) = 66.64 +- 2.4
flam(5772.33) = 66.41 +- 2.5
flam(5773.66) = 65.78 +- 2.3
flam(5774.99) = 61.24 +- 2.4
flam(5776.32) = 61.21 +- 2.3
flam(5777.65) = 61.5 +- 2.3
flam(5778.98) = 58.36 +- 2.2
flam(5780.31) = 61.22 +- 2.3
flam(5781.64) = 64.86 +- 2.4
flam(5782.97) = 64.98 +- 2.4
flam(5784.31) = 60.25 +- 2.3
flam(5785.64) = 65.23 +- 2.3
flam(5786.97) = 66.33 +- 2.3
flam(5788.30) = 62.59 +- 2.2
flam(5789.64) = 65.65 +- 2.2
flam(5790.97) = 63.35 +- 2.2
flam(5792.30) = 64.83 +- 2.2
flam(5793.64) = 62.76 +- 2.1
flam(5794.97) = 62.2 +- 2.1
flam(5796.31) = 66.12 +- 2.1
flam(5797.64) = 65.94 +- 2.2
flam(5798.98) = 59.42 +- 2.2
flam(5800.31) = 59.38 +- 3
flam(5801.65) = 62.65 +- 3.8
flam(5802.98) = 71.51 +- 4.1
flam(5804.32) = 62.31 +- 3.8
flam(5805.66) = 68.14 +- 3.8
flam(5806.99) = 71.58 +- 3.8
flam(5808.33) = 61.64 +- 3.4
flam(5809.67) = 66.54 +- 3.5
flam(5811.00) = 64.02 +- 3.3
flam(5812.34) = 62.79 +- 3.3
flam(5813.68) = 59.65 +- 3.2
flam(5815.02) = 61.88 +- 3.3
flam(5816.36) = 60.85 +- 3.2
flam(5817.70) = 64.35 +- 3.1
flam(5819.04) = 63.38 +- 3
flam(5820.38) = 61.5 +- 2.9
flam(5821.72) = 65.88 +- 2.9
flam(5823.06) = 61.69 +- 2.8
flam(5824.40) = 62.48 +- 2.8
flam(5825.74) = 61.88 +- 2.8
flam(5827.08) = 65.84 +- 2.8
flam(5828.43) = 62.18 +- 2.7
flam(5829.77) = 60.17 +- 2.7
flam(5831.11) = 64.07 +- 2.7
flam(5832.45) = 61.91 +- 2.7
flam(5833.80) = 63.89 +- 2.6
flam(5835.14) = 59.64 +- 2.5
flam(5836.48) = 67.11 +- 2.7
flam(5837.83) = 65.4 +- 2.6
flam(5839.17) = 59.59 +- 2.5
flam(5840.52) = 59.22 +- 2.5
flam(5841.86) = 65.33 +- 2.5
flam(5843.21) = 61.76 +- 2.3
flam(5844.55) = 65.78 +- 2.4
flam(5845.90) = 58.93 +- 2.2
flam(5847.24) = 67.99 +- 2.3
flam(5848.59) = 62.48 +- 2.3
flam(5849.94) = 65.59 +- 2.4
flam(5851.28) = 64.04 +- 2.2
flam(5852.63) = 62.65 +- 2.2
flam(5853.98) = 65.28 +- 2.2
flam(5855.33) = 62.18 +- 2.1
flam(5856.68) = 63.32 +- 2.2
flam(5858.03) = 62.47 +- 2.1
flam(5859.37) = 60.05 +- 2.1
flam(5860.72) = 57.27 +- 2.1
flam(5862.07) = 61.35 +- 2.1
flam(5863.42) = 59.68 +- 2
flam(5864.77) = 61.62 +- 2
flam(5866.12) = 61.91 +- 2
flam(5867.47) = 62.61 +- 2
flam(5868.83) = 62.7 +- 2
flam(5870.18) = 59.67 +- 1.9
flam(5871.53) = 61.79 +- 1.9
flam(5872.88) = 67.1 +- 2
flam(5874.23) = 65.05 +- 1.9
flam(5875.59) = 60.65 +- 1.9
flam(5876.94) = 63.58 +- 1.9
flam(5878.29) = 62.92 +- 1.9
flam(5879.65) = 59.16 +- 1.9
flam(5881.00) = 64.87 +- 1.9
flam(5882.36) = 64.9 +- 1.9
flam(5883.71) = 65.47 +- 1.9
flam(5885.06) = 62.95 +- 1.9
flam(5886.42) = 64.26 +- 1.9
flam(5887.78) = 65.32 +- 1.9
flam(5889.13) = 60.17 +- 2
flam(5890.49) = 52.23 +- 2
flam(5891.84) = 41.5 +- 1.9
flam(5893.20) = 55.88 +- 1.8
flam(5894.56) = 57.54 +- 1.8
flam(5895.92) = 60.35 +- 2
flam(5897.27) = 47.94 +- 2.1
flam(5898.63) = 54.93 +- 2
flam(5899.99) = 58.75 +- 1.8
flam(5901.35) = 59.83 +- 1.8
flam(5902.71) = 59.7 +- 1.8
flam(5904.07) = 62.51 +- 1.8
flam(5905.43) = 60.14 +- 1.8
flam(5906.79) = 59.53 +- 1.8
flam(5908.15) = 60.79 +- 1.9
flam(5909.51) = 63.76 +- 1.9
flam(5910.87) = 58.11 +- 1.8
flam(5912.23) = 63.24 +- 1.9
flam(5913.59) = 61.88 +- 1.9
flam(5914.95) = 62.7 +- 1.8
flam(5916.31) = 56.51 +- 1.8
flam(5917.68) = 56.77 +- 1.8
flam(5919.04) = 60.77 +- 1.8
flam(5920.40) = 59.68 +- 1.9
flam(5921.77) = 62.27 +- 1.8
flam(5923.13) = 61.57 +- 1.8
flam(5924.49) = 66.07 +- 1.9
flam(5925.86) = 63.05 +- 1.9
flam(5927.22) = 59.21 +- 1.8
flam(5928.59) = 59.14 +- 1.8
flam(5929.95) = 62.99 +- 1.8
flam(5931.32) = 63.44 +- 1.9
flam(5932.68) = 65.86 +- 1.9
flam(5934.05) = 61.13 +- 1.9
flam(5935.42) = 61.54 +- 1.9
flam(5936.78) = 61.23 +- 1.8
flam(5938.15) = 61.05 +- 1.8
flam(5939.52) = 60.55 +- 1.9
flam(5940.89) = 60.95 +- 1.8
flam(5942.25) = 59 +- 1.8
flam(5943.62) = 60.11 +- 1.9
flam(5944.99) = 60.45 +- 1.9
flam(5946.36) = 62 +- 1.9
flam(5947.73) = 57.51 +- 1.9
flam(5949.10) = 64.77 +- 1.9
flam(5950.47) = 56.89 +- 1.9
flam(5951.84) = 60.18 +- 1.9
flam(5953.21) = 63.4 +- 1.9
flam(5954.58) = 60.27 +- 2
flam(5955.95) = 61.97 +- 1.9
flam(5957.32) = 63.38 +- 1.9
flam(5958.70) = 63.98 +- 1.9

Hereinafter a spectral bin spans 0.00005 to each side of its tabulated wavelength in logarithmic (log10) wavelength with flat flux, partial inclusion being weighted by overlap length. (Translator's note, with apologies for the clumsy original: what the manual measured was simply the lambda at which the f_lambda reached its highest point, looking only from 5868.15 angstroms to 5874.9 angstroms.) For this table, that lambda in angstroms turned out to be 5872.88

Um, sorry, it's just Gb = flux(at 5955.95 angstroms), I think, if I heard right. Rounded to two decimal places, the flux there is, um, 61.97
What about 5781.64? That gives 64.86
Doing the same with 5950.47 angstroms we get 56.89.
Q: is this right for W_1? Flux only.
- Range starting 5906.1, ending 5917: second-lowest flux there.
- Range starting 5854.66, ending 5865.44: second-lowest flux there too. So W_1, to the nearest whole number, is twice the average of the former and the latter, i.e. 118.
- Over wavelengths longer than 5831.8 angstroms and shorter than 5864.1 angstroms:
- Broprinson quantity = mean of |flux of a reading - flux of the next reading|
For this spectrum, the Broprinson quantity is 3.5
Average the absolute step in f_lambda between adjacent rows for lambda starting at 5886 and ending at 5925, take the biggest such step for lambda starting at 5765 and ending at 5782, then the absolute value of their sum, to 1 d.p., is 11.6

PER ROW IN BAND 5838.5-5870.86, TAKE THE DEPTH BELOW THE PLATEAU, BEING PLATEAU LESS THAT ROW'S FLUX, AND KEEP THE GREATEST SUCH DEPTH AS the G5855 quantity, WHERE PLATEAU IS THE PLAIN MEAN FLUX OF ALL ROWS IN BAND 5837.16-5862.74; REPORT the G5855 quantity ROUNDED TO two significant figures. 5.4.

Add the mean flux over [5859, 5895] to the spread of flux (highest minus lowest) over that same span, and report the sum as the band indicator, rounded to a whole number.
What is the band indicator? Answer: 86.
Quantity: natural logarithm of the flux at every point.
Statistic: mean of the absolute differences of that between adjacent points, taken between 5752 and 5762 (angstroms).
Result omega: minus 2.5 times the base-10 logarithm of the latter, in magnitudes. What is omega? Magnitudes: 3.34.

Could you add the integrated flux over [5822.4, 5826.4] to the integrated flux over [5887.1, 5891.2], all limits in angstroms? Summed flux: 491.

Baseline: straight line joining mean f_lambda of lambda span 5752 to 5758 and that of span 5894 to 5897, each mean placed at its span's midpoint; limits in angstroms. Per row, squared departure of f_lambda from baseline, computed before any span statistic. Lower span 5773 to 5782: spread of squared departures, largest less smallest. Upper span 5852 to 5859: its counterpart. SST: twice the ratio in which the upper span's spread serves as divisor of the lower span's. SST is 1.6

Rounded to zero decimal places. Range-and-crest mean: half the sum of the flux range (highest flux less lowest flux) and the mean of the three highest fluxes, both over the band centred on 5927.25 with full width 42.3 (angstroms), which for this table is 37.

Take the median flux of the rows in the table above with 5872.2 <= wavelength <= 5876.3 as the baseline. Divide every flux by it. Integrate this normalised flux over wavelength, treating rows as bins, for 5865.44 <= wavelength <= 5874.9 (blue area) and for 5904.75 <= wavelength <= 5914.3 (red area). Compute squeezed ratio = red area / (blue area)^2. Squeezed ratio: 0.107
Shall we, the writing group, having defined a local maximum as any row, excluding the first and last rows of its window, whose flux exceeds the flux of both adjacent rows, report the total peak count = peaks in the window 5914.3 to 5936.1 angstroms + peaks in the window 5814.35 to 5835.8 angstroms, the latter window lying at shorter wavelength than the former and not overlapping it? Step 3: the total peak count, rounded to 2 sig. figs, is 10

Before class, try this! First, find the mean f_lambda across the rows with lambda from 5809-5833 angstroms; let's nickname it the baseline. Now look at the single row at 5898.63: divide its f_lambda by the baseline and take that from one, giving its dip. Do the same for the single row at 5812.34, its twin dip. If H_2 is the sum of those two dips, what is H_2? 0.13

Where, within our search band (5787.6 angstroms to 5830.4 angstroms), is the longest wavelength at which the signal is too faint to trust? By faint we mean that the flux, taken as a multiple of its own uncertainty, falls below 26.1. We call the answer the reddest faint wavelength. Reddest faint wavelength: 5829.77 angstroms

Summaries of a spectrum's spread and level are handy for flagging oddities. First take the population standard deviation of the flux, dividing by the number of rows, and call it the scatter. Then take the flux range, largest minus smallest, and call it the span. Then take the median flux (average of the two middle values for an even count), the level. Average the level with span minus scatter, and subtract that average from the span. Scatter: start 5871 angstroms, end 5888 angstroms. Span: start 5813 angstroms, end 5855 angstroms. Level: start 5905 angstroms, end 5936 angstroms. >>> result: -25.2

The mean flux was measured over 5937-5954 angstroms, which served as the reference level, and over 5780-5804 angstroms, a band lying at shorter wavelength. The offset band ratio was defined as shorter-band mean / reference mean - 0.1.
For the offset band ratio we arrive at 0.954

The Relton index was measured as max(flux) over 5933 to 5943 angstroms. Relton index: 61.54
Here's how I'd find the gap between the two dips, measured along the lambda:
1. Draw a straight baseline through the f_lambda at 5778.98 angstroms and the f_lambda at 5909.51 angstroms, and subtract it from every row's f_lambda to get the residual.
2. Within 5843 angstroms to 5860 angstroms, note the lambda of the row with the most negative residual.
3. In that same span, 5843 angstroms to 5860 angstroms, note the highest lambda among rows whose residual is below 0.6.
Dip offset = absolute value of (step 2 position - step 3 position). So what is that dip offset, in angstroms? 13.5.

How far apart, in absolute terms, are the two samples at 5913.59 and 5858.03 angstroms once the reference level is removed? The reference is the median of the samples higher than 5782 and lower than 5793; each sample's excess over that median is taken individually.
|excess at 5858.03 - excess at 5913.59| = 0.6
